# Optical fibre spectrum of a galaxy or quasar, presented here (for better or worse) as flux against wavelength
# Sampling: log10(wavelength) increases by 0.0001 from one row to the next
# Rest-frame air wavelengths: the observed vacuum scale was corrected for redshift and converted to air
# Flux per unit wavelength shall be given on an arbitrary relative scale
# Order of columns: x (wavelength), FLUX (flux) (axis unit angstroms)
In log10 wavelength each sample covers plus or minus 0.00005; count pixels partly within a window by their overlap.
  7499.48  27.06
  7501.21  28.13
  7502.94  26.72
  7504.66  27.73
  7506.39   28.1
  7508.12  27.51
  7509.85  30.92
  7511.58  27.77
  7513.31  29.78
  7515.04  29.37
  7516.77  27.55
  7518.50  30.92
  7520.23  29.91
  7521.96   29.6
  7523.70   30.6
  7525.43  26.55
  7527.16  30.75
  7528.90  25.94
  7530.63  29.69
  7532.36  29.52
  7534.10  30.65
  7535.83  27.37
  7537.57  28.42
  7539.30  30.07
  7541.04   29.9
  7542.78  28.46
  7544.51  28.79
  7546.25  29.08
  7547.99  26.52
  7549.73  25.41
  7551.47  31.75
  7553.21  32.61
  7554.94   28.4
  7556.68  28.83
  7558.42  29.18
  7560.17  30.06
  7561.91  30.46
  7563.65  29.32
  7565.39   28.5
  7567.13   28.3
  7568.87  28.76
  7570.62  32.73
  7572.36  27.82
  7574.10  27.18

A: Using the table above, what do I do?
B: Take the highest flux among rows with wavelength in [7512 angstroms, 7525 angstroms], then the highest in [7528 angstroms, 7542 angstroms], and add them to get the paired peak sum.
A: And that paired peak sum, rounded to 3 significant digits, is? 61.6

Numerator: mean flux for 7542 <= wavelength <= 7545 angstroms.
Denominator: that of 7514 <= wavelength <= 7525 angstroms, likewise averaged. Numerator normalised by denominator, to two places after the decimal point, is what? 0.97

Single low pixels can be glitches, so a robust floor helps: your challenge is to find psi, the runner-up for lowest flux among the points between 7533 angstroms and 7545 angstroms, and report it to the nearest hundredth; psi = 28.42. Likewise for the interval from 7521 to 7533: 26.55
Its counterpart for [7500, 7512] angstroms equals 27.51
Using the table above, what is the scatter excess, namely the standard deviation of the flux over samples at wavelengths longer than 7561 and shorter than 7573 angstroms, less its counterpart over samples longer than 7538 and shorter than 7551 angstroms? 0.0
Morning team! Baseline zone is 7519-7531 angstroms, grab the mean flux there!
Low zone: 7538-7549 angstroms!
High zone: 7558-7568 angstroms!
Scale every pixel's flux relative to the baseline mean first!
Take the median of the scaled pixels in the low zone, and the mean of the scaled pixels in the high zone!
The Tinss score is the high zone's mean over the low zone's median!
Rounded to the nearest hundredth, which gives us 1.01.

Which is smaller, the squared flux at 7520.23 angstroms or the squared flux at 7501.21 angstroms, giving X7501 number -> 791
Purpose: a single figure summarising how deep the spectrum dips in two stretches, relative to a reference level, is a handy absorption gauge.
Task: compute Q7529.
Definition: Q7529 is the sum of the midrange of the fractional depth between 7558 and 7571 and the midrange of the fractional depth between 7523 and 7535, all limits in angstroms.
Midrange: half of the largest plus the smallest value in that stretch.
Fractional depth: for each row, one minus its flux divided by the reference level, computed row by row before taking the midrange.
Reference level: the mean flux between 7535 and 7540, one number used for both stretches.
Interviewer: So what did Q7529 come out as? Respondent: -0.06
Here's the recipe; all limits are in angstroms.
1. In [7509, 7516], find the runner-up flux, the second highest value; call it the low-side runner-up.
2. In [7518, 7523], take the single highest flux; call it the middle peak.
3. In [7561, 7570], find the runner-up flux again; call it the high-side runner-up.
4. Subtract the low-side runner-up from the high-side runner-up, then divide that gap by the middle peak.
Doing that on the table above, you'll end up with -0.015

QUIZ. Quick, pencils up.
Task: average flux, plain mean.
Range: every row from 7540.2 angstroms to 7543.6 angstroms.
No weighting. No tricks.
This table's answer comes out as 29.2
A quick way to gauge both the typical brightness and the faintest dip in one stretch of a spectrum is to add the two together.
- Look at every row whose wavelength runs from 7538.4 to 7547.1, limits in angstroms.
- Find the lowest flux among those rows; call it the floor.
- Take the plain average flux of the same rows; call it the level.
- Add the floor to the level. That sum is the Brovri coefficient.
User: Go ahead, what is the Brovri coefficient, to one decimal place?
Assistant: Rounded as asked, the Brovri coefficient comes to 57.7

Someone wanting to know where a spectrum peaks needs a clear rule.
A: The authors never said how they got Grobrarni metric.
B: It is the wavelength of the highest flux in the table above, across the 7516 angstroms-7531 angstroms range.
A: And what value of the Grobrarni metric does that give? 7518.50 angstroms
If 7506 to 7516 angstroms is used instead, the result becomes 7509.85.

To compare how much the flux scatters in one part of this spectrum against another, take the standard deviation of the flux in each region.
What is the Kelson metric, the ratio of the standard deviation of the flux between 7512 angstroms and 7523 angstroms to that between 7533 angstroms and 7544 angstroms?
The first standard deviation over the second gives 0.9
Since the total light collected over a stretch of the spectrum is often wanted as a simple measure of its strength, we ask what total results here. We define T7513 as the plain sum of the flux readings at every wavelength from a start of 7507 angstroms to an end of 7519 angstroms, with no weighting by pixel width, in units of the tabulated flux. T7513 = 204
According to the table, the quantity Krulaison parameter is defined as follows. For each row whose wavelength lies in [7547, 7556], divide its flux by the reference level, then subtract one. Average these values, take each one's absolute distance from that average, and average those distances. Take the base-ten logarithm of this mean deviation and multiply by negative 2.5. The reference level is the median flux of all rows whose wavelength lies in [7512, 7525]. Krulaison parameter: 2.7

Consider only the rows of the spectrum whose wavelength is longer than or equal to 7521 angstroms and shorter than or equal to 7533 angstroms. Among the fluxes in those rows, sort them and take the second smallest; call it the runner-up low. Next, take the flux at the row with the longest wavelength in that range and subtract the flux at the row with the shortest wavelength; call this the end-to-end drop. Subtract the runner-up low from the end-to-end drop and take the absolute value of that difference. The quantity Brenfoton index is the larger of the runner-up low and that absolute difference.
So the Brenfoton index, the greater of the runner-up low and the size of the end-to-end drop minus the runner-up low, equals 26.6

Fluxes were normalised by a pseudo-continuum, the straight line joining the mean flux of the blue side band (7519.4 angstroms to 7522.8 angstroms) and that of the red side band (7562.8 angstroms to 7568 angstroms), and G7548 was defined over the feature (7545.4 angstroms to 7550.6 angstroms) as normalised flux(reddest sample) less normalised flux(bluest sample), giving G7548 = -0.12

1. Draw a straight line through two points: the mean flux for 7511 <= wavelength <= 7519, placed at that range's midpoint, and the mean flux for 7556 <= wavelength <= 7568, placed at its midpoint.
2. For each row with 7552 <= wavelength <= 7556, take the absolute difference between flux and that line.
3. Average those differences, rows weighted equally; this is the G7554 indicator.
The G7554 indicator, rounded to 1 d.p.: 2.1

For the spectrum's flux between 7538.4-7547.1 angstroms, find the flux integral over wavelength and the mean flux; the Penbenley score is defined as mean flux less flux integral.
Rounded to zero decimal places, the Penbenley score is -225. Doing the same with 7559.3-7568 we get -226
